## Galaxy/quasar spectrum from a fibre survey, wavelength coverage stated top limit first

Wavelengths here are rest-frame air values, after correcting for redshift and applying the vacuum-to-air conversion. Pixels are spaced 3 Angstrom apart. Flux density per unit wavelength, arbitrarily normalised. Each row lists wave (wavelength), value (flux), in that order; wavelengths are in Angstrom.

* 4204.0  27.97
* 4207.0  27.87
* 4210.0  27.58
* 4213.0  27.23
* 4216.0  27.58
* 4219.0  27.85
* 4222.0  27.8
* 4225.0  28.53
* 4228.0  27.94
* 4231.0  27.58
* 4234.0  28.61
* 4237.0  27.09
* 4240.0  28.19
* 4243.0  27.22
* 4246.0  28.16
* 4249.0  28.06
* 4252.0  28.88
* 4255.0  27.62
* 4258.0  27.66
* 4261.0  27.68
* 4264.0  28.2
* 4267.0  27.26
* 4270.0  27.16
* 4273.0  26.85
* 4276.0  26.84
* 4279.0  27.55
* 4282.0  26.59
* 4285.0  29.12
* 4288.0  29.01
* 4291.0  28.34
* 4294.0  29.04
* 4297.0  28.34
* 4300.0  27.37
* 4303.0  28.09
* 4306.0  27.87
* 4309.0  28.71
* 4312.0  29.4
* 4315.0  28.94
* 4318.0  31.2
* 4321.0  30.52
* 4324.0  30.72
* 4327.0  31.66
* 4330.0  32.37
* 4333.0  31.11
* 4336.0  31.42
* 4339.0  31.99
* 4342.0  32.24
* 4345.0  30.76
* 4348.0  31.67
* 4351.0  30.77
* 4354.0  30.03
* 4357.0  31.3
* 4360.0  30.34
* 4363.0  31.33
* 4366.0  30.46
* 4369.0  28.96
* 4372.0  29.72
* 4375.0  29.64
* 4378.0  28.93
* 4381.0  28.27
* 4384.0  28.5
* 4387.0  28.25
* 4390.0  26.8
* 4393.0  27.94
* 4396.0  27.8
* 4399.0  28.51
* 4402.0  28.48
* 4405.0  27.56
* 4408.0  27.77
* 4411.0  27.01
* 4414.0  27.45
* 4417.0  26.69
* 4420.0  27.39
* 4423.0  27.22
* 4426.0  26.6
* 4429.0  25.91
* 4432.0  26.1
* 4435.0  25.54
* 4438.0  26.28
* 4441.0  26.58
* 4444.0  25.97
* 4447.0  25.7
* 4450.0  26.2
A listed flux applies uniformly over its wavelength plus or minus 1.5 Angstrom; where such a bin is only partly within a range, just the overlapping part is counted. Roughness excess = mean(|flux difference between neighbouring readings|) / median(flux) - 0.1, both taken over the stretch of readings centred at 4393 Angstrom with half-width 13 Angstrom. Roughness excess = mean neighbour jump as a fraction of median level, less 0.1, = -0.078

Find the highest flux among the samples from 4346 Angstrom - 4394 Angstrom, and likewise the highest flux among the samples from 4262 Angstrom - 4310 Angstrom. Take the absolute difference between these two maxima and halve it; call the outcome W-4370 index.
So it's 1.3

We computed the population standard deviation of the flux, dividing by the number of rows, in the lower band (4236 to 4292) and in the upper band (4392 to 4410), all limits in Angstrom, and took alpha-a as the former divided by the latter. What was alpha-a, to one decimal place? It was 2.0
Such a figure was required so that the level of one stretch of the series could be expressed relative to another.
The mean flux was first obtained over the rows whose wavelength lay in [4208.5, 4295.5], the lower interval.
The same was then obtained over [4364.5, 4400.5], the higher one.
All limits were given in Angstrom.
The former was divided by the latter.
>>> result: 0.97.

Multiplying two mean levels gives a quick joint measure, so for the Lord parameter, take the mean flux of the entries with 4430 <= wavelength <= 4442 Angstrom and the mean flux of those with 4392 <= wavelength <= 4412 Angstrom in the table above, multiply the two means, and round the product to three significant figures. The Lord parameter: 728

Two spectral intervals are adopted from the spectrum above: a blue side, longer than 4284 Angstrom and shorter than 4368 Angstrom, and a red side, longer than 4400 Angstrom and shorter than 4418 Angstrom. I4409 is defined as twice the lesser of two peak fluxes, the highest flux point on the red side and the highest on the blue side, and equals 57.0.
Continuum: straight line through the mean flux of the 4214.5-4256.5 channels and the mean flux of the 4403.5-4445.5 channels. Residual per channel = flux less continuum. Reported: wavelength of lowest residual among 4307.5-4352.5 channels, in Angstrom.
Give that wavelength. 4309.0 Angstrom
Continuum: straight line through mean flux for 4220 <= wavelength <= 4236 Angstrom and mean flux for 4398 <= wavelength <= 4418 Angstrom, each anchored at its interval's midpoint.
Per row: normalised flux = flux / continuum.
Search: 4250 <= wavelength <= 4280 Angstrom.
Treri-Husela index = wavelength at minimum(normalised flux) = 4276.0 Angstrom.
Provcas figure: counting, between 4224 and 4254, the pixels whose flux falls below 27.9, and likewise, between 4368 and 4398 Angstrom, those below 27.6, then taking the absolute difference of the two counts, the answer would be 2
